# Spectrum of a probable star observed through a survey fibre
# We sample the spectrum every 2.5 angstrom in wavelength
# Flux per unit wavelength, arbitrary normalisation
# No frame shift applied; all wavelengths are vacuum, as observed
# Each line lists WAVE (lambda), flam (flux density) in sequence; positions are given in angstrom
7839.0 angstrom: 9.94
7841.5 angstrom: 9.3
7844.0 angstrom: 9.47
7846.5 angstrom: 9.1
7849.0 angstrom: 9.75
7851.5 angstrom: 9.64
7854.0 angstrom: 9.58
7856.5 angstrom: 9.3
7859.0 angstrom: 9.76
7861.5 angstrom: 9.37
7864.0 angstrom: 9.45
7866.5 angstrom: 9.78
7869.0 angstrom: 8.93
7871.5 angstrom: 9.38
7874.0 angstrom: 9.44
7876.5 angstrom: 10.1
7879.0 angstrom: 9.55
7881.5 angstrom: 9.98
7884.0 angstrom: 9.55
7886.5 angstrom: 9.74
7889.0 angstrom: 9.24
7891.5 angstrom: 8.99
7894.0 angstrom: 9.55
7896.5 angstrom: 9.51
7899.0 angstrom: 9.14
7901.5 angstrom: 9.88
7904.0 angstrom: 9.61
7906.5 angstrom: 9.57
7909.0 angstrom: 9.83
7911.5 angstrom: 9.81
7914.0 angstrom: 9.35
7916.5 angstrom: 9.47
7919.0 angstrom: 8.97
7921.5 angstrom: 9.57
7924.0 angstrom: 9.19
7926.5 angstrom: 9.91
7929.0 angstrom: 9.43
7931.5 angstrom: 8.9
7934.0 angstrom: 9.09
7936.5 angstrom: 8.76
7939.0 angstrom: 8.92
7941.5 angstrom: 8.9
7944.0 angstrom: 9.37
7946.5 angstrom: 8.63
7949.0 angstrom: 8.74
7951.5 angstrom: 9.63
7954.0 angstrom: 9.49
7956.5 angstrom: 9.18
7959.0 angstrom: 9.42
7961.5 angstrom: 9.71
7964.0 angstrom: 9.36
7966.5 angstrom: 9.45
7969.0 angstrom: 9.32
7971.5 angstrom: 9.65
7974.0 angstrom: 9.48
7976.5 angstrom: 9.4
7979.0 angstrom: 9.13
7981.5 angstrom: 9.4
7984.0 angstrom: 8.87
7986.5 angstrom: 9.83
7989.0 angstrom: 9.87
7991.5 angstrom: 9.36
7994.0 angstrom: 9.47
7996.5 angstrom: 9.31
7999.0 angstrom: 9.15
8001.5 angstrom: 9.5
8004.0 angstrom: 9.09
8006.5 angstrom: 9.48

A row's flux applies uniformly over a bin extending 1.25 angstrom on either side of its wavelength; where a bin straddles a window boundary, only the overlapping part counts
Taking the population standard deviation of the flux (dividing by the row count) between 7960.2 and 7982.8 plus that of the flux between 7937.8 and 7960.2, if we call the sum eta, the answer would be 0.50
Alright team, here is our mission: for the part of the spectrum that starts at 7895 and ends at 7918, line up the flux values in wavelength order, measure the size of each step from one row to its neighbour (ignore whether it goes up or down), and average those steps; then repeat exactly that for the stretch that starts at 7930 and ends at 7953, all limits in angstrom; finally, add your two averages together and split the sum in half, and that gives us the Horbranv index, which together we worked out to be 0.324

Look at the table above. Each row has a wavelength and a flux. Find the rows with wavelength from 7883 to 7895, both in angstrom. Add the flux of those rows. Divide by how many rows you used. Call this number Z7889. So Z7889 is 9.41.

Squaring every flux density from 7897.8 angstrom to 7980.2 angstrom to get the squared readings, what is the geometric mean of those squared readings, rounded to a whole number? 87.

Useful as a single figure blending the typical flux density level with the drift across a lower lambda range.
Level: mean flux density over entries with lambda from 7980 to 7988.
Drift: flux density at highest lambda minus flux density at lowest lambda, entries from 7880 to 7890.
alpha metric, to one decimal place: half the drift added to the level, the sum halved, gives 4.5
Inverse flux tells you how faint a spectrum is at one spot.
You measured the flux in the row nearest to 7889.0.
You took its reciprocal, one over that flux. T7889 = 0.108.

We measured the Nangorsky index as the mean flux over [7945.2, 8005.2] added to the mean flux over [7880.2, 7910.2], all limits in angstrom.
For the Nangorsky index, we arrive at 18.9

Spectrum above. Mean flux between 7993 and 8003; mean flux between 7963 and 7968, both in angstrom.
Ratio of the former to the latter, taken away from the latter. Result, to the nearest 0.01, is 8.41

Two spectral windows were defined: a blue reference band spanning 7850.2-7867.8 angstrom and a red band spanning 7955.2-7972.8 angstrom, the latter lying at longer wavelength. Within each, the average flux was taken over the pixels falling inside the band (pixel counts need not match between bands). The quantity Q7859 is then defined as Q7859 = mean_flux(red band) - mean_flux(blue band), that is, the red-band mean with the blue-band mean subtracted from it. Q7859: -0.11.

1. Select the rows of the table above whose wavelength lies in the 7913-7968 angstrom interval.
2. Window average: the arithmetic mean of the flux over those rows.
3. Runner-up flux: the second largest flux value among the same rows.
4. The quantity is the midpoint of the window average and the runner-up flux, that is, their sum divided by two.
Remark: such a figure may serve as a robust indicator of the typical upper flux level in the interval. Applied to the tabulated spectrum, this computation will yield 9.48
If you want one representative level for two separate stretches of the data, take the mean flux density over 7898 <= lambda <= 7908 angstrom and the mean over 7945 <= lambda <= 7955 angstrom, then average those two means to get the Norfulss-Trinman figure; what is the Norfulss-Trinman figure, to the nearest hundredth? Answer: 9.34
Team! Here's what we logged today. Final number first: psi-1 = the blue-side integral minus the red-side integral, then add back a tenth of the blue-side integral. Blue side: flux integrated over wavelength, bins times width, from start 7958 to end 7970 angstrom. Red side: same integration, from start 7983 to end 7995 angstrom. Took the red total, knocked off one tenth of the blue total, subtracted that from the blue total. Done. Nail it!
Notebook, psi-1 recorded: 11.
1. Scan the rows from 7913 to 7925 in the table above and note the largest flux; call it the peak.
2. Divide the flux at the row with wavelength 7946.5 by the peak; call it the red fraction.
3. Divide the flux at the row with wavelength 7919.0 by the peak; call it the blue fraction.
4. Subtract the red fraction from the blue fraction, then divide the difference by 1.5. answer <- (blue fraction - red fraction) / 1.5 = 0.024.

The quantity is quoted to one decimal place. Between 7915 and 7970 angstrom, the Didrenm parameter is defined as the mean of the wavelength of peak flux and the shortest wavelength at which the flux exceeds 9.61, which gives 7926.5 angstrom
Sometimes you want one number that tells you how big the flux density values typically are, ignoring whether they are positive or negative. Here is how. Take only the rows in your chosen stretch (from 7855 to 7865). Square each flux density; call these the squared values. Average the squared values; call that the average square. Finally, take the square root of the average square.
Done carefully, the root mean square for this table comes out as 9.47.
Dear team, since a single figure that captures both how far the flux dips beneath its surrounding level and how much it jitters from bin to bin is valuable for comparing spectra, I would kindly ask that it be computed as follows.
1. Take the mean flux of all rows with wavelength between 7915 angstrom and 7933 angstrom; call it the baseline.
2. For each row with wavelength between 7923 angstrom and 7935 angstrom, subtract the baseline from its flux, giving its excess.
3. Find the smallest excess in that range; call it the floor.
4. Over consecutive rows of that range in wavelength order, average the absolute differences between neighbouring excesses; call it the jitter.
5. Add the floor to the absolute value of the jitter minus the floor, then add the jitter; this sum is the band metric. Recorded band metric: 0.96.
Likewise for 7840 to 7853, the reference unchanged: 0.65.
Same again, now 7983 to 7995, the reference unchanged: 0.81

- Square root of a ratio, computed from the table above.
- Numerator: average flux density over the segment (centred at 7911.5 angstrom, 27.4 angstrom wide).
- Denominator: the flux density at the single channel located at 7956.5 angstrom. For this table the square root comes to 1.02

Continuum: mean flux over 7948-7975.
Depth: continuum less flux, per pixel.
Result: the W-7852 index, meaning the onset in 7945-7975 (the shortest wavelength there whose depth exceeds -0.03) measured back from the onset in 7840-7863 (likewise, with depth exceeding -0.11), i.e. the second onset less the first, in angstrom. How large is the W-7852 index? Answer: -105 angstrom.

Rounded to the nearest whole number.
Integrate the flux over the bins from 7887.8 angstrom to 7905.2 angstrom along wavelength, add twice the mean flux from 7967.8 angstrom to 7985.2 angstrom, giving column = 183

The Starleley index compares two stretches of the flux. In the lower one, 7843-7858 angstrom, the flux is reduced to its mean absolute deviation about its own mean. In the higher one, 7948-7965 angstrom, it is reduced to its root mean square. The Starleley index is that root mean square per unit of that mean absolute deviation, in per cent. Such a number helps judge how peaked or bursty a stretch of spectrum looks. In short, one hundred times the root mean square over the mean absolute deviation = 5109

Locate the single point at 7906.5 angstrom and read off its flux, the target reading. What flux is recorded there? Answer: 9.57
